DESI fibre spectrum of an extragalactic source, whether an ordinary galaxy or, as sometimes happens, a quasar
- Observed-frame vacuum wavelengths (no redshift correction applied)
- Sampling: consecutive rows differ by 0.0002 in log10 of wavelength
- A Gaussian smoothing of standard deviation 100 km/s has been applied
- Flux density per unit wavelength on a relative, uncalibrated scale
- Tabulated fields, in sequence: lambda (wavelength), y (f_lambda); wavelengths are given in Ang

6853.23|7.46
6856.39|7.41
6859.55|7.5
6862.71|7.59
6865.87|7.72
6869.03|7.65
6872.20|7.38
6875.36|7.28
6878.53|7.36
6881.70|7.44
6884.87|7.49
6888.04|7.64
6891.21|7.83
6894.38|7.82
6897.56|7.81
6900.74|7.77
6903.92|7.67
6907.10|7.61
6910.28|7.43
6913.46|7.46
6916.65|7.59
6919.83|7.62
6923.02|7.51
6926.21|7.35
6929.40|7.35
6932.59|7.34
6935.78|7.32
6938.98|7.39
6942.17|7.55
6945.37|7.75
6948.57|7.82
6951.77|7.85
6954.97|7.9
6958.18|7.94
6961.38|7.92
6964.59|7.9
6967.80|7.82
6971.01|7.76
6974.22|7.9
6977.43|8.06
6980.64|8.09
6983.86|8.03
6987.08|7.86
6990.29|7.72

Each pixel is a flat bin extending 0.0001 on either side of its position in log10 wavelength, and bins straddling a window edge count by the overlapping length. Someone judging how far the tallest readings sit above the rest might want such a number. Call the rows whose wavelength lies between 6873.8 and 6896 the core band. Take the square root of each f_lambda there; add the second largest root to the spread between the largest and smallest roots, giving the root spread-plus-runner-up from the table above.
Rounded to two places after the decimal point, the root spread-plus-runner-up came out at 2.90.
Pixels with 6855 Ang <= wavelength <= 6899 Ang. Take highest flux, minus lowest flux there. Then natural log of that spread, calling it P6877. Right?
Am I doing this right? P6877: -0.60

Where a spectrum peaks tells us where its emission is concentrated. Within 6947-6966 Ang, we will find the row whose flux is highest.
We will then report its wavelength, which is 6958.18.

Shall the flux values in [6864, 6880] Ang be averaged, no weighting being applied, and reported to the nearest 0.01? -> 7.48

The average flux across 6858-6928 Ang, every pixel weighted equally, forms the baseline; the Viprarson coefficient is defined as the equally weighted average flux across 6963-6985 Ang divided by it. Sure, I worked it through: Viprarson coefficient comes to 1.05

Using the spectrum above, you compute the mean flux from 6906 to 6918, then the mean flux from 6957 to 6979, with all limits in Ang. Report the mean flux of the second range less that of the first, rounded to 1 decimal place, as 0.4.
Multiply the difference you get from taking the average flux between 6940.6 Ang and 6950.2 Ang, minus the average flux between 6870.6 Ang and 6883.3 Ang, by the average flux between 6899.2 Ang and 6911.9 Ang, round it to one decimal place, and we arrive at 2.6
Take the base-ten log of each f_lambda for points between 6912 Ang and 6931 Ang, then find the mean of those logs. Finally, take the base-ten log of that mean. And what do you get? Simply -0.0586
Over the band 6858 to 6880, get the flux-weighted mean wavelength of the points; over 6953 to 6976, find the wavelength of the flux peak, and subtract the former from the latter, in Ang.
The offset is 89.2 Ang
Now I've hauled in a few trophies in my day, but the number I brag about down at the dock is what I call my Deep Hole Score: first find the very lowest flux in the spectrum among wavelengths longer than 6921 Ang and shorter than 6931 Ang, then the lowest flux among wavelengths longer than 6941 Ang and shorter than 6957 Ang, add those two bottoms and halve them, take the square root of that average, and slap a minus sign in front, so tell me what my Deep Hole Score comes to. -2.73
